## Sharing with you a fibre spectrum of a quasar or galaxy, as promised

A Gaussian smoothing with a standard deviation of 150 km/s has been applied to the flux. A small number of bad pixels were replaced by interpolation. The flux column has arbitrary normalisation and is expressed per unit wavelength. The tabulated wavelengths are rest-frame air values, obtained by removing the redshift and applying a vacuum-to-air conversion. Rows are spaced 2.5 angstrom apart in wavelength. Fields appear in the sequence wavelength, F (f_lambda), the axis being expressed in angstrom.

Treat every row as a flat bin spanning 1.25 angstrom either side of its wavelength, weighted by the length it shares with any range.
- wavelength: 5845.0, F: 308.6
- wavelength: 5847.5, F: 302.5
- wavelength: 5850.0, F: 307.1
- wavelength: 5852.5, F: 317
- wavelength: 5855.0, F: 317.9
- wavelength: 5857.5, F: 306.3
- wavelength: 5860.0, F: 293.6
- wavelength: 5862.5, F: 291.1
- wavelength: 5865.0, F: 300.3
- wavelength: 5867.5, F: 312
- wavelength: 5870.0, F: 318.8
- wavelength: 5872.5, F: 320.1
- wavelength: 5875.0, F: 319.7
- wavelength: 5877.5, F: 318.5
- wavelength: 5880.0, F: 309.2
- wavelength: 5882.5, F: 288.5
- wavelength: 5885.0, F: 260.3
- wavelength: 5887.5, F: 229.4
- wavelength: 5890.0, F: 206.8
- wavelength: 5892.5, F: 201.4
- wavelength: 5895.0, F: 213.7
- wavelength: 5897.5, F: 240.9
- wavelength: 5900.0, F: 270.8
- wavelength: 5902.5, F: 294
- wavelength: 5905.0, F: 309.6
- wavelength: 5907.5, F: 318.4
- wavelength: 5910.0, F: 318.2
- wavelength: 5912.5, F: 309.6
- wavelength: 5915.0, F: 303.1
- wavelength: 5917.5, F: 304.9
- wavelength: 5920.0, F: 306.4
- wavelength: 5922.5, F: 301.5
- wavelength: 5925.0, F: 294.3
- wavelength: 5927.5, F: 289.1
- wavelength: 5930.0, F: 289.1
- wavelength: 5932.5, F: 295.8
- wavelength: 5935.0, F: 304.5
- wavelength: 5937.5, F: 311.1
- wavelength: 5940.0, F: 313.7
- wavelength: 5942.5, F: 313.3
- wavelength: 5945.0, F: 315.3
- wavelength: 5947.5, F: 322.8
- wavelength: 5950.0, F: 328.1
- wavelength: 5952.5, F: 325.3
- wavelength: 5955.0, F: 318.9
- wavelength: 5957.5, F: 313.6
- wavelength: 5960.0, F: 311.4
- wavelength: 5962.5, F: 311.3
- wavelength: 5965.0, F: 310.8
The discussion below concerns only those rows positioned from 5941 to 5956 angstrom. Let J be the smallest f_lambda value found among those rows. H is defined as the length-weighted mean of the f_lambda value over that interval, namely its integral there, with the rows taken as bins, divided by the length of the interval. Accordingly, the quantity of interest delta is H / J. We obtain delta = 1.02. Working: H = 321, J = 313.3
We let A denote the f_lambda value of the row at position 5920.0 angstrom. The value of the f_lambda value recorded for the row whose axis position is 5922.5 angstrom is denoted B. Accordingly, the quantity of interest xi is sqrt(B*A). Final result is 304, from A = 306.4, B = 301.5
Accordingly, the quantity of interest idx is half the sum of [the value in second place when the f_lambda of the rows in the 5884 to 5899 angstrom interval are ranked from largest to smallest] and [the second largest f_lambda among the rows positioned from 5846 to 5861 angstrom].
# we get 279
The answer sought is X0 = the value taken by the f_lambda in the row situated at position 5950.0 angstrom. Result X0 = 328.1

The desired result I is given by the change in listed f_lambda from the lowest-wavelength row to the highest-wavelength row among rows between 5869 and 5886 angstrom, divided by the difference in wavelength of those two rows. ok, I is -3.9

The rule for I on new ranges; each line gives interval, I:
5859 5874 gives 2.1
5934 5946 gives 1.1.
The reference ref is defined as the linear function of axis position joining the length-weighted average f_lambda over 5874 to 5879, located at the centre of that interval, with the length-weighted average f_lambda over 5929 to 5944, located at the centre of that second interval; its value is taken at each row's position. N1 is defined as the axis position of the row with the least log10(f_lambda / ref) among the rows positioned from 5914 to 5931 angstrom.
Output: 5927.5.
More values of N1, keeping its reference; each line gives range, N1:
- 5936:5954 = 5937.5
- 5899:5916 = 5900.0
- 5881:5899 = 5892.5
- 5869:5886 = 5885.0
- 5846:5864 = 5862.5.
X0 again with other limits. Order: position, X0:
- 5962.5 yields 311.3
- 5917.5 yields 304.9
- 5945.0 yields 315.3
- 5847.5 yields 302.5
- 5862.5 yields 291.1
